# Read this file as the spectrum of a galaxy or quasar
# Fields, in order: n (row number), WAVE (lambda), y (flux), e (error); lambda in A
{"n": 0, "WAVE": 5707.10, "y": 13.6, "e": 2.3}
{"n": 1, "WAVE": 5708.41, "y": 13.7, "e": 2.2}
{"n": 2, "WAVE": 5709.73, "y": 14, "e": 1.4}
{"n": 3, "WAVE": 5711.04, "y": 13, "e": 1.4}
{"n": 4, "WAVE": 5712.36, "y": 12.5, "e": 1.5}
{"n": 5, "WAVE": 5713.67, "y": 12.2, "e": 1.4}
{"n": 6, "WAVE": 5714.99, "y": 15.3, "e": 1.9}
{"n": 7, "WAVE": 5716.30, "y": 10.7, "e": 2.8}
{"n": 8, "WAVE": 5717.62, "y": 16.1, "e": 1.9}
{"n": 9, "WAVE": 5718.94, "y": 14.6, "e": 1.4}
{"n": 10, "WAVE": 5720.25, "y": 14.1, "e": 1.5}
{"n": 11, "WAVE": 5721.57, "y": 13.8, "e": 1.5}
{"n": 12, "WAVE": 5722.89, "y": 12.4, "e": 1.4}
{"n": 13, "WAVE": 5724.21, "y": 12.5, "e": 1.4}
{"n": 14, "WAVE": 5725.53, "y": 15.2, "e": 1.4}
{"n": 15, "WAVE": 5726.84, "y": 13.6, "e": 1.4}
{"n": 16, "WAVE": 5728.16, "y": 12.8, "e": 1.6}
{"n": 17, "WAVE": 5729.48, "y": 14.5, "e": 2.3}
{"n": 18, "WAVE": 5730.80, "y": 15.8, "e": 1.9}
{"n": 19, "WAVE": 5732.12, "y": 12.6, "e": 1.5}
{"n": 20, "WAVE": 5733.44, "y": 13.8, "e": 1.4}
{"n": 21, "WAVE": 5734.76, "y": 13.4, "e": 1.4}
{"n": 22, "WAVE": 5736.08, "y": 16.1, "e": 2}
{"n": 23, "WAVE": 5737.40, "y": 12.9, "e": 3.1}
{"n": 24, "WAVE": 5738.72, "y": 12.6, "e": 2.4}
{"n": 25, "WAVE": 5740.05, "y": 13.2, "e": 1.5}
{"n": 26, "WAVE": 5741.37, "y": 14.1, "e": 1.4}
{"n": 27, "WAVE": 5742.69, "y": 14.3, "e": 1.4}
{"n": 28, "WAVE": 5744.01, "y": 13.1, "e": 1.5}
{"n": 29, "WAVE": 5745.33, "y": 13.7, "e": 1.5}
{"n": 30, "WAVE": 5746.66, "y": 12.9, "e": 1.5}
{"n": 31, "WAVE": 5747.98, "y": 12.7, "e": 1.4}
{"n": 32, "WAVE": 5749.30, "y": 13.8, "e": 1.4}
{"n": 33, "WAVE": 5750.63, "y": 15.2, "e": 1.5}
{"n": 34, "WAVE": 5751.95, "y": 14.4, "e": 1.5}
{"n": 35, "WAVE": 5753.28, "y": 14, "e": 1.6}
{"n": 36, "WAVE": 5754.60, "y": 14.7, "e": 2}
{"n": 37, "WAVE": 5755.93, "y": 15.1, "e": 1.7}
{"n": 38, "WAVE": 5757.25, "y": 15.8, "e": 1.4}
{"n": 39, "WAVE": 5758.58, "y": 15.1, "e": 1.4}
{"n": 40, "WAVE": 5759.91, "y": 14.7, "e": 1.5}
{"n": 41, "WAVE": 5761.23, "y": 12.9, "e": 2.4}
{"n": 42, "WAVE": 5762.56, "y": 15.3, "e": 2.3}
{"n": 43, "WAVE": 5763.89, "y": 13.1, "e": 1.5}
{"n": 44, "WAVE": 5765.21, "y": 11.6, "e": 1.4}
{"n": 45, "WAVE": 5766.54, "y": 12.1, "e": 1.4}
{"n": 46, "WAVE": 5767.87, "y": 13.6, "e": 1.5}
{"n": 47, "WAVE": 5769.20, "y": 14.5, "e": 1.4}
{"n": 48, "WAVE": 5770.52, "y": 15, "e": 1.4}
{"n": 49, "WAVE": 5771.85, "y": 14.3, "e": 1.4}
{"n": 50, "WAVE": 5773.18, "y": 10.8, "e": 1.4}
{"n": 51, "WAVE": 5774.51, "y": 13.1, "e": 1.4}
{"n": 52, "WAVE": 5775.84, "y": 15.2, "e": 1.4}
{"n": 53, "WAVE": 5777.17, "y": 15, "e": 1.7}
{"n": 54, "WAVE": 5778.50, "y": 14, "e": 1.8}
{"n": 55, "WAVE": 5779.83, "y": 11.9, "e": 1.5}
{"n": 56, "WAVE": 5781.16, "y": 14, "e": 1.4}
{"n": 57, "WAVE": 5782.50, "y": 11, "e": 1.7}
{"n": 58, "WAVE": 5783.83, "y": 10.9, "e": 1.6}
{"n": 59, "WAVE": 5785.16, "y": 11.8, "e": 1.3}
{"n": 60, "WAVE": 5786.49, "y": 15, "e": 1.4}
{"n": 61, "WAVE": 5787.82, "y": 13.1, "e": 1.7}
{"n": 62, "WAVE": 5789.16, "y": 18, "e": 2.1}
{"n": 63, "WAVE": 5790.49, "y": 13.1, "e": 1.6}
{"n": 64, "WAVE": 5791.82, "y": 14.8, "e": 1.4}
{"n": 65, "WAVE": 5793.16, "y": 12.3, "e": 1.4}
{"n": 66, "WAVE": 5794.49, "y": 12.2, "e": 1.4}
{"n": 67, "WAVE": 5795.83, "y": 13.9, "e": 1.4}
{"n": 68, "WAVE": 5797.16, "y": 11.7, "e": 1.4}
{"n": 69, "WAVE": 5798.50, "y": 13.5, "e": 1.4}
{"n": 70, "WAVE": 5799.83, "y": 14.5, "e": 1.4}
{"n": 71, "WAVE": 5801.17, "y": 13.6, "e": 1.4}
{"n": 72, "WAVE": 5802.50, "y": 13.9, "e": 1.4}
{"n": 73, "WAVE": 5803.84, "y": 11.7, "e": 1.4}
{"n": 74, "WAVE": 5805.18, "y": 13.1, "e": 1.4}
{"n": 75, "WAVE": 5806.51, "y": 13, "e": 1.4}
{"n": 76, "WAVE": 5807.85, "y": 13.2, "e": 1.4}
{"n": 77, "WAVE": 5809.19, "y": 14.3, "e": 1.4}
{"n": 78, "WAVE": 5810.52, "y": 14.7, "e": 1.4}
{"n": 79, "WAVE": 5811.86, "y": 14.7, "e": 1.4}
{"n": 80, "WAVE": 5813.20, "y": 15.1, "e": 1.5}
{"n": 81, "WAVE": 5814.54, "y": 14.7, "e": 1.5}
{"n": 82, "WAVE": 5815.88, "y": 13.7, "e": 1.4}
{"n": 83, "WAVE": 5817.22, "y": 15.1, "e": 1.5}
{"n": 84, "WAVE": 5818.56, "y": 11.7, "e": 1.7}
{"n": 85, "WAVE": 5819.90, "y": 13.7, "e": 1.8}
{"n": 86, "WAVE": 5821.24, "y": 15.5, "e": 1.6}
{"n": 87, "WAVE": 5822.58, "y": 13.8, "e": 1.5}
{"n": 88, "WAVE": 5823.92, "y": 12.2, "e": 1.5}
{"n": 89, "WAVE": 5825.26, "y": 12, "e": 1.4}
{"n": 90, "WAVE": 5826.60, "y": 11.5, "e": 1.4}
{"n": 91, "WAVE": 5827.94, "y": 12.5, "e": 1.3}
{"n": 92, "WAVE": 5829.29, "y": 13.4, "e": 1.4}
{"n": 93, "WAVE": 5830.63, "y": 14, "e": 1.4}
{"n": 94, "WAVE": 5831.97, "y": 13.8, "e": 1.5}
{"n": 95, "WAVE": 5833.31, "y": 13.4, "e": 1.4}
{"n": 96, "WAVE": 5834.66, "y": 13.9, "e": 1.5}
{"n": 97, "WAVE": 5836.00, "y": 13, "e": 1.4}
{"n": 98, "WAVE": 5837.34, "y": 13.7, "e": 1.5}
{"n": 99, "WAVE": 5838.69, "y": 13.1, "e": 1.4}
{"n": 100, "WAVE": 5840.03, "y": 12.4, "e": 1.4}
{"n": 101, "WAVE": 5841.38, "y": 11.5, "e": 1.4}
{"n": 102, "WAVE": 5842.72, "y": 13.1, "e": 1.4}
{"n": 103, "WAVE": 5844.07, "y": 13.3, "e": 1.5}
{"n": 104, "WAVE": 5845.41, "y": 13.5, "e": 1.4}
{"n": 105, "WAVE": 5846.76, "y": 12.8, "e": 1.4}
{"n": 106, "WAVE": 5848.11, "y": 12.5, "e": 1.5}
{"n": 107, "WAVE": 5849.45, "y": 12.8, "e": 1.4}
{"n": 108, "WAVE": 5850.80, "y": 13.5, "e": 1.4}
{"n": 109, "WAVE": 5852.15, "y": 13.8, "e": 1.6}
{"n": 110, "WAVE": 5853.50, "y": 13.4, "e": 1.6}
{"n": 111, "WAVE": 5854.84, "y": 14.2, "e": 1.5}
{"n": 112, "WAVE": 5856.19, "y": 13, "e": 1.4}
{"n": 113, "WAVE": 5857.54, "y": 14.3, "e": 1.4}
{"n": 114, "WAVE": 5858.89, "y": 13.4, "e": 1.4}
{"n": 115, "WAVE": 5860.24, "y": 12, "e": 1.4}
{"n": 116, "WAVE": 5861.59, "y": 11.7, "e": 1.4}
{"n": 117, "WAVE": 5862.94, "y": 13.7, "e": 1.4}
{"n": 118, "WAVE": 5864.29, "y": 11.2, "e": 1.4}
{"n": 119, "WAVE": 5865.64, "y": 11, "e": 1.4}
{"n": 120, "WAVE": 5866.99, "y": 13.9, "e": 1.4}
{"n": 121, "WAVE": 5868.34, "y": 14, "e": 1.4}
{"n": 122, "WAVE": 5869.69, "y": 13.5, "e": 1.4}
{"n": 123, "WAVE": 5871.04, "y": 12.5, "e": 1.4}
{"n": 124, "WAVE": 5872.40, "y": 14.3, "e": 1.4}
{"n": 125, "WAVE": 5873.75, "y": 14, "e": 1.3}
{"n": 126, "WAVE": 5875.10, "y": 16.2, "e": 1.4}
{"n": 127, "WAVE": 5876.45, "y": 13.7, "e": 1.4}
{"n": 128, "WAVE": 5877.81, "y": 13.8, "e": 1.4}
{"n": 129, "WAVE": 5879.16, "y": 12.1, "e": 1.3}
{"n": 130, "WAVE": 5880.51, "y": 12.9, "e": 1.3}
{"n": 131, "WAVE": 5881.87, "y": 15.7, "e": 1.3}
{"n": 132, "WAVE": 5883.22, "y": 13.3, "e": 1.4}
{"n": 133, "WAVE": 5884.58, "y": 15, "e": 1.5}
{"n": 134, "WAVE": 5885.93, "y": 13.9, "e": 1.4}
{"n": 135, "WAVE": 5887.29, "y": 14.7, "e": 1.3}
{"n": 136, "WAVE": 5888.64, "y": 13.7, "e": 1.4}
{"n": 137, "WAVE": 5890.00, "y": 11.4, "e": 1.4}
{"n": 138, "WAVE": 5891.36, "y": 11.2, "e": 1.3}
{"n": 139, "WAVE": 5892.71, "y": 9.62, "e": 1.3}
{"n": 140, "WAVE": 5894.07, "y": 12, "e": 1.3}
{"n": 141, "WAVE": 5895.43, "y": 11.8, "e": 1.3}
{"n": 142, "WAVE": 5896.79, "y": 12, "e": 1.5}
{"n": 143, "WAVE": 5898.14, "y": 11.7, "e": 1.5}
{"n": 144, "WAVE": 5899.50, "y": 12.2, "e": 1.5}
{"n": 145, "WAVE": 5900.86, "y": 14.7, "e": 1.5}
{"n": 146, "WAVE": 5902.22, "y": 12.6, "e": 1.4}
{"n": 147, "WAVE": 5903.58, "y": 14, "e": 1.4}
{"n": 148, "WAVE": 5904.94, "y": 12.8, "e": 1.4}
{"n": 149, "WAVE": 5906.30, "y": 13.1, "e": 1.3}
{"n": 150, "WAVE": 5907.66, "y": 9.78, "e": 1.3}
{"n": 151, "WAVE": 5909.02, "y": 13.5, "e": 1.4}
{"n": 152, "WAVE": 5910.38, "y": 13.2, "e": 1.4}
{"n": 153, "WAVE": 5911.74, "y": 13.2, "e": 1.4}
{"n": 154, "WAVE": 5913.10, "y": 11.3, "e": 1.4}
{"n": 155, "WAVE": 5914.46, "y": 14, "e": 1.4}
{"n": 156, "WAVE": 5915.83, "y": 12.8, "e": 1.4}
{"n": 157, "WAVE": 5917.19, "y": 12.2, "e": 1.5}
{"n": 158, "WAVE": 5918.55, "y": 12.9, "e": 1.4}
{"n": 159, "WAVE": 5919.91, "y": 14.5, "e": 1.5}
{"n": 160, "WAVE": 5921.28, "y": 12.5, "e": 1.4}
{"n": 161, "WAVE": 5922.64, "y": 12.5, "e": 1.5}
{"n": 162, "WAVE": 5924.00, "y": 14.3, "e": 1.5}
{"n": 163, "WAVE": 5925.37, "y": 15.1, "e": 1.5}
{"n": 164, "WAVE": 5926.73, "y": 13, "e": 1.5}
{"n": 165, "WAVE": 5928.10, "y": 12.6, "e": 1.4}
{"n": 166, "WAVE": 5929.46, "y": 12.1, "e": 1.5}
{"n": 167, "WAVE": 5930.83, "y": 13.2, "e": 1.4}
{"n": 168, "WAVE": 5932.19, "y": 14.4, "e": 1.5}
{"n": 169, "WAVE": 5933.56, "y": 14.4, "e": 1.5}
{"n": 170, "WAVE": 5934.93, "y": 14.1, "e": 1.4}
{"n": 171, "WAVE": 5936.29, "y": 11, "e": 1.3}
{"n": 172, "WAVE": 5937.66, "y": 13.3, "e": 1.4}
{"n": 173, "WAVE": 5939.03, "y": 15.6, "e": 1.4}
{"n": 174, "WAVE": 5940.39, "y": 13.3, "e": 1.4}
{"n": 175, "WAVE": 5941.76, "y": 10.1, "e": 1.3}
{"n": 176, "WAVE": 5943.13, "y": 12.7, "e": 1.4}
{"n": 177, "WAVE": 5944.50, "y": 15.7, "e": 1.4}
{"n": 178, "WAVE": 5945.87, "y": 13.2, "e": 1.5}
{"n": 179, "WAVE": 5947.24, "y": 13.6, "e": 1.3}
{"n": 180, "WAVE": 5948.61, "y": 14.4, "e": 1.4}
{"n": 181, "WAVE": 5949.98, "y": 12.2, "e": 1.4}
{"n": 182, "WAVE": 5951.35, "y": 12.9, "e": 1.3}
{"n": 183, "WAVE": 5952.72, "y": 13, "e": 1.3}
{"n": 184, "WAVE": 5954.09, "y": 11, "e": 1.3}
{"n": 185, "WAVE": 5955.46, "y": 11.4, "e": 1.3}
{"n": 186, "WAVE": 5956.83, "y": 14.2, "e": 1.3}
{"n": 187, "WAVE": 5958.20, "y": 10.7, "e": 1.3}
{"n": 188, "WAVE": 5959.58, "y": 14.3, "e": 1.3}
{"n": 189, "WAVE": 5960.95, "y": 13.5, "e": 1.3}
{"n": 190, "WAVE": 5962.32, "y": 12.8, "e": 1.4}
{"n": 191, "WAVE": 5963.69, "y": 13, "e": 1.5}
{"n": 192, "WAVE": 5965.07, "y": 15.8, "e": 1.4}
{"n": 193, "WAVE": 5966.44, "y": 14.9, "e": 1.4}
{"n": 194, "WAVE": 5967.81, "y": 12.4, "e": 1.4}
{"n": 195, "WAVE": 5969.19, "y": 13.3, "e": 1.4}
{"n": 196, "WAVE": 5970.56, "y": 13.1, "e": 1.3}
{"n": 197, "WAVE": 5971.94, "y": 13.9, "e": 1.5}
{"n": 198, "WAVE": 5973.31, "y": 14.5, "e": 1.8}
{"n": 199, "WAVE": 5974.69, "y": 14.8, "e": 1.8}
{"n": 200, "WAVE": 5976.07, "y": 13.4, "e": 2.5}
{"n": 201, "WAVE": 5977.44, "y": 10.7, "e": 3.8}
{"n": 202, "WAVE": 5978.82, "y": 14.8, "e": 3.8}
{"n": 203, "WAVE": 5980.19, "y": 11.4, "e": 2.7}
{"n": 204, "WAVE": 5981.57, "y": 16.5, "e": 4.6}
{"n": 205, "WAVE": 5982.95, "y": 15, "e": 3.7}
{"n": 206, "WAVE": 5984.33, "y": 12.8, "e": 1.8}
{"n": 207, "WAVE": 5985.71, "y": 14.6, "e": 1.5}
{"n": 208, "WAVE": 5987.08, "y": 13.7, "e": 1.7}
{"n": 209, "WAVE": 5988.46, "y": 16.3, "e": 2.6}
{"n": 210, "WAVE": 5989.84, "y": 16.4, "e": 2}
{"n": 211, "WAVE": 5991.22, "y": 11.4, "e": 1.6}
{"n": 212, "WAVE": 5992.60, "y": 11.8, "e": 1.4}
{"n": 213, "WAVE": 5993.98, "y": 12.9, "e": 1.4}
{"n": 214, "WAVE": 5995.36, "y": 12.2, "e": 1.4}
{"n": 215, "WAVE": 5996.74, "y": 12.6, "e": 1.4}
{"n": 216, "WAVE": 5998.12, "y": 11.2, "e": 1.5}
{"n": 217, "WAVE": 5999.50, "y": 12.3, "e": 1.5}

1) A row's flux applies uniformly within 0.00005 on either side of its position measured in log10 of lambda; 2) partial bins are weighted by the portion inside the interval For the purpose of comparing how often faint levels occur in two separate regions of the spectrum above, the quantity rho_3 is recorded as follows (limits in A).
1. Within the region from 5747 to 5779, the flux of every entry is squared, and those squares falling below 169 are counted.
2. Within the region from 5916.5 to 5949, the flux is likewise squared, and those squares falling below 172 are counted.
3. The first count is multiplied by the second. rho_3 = 50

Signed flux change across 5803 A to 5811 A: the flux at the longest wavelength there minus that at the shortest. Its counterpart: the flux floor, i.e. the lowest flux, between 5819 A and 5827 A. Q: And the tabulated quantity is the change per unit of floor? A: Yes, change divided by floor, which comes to 0.26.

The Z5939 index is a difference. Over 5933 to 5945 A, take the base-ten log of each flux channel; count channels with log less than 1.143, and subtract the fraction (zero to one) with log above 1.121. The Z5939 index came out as 4.3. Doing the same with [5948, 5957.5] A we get 4.7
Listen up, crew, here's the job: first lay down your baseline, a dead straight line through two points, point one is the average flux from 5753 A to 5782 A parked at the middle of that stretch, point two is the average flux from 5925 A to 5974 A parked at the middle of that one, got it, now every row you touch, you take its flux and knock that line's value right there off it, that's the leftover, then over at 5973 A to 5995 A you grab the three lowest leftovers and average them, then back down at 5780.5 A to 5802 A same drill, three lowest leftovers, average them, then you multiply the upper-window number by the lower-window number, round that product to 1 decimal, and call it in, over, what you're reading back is 5.3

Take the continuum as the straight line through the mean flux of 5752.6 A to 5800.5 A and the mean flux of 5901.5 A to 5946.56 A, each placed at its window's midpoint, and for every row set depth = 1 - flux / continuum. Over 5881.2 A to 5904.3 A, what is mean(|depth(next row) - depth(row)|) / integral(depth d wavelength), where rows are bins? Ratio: 0.17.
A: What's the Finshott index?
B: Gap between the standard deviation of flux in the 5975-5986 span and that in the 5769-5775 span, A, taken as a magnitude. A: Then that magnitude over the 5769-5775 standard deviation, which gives 0.2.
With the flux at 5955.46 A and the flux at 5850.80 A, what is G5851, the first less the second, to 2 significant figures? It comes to -2.1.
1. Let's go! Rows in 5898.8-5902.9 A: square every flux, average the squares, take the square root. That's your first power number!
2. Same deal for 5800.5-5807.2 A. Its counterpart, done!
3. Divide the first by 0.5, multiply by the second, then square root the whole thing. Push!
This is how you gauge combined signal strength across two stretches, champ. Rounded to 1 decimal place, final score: 18.6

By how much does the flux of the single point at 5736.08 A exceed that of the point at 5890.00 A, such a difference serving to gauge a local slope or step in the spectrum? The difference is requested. 4.7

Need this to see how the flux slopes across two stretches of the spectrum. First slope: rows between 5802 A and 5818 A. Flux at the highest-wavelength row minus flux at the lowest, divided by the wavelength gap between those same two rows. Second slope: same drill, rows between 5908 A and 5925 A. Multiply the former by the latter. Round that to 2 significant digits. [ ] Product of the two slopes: 0.0044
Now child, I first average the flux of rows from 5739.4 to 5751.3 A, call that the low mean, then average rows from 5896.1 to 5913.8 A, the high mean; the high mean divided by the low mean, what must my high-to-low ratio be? 0.92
